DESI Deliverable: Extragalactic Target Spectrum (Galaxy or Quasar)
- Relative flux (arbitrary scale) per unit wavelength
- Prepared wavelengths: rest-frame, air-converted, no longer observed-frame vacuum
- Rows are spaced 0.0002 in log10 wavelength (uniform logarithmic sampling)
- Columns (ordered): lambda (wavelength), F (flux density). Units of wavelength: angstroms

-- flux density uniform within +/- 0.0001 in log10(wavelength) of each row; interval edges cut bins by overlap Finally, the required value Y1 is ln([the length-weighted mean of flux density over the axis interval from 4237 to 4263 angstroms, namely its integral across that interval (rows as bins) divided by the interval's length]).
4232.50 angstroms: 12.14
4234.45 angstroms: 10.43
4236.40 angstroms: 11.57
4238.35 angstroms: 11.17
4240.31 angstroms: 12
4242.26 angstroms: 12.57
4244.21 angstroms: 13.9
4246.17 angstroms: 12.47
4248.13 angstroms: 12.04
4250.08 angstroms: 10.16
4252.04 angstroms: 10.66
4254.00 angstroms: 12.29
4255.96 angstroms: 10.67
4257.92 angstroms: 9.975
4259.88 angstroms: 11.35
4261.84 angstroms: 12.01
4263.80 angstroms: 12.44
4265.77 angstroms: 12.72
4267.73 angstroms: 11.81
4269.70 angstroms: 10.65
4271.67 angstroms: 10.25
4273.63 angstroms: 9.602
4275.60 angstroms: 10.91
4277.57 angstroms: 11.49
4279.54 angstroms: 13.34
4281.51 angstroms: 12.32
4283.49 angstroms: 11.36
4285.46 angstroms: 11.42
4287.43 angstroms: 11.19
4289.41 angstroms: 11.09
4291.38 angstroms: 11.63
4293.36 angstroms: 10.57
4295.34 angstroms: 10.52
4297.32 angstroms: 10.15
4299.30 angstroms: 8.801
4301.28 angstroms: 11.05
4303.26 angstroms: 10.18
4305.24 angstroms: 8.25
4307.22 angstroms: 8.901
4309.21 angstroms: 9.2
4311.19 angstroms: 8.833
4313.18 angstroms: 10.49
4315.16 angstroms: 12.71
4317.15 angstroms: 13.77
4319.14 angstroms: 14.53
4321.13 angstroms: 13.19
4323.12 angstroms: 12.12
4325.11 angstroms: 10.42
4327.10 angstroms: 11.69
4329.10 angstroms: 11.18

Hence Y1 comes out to 2.45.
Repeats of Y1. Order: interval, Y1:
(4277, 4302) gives 2.41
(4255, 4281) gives 2.43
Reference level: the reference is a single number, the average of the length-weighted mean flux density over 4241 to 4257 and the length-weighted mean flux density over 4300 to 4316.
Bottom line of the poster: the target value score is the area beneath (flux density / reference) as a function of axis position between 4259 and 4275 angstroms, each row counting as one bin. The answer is 16.7 angstroms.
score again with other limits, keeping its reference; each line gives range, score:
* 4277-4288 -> 12.0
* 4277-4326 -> 50.0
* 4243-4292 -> 51.9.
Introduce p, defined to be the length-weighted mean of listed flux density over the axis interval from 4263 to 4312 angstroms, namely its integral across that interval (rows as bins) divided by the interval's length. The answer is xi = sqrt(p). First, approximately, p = 10.7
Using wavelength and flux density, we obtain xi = 3.28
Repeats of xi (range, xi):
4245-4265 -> 3.38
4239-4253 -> 3.46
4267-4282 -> 3.35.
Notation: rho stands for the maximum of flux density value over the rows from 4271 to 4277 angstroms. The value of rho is 10.91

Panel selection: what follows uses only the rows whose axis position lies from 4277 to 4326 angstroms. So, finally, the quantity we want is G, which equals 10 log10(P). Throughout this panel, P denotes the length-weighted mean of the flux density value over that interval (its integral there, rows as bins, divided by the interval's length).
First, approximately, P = 11.1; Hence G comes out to 10.5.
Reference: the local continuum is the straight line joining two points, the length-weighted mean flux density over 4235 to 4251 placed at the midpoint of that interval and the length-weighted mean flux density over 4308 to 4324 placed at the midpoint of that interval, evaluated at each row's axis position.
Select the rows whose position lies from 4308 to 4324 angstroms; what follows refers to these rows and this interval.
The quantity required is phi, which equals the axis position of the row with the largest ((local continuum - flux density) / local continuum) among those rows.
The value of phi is 4311.19 angstroms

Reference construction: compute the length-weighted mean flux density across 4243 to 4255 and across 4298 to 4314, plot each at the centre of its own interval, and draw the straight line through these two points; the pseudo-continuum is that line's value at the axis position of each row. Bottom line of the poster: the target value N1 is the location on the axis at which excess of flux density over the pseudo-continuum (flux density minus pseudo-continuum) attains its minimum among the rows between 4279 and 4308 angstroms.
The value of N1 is 4305.24 angstroms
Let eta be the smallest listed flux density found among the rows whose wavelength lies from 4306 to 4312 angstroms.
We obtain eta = 8.833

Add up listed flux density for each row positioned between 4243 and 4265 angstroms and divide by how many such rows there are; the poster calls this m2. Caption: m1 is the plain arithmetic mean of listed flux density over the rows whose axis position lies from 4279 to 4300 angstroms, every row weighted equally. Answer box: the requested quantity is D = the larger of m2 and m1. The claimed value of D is 11.6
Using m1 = 11.1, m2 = 11.6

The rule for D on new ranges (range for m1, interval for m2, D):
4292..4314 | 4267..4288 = 11.3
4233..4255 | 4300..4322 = 11.8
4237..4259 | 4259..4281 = 11.6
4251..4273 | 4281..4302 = 11.3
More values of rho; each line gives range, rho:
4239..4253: 13.9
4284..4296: 11.63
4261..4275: 12.72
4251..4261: 12.29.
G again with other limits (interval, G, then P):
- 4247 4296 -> 10.5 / 11.3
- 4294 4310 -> 9.8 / 9.7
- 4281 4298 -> 10.5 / 11.1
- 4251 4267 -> 10.6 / 11.5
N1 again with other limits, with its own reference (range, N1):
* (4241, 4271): 4250.08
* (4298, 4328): 4305.24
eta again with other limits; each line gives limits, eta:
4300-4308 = 8.25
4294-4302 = 8.801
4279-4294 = 10.57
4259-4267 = 11.35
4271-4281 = 9.602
